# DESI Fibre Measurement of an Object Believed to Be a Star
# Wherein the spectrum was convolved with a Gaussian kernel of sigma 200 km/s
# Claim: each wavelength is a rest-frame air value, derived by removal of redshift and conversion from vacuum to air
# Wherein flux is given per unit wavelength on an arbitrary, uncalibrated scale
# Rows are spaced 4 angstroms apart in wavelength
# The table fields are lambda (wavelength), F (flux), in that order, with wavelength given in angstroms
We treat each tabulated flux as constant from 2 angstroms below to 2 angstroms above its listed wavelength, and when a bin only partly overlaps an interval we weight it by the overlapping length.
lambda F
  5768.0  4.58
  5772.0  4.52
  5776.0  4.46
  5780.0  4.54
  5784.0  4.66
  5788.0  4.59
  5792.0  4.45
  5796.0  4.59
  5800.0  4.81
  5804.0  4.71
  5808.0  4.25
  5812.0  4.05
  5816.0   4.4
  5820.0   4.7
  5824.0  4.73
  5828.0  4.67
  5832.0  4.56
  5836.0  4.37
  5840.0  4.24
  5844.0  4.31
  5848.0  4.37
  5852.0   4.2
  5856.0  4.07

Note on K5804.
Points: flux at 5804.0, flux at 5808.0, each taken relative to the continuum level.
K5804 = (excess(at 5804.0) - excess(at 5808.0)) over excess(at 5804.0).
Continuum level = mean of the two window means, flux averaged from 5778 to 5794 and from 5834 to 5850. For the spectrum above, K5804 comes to 1.7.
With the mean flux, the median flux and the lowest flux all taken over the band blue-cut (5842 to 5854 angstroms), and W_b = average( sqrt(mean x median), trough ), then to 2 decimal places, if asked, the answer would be 4.25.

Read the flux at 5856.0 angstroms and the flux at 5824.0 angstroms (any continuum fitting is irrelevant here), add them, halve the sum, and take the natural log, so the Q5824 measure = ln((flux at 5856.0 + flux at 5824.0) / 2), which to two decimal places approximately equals 1.48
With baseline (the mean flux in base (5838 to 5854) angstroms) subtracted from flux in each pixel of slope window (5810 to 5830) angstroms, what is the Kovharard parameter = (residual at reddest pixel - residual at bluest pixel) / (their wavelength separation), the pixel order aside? 0.039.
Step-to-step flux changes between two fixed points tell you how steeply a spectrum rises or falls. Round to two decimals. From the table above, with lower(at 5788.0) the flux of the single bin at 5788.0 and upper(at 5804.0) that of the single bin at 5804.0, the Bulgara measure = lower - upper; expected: -0.12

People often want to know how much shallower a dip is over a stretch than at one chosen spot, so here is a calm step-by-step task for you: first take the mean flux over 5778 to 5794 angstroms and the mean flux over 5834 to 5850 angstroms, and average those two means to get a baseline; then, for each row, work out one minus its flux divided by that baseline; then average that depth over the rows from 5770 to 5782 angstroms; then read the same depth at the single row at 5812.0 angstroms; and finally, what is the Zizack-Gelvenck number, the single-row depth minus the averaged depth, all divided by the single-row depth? 1.2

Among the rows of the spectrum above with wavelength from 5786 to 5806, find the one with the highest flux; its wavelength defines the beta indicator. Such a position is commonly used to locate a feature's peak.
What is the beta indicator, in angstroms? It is 5800.0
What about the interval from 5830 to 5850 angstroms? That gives 5832.0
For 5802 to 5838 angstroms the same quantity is 5824.0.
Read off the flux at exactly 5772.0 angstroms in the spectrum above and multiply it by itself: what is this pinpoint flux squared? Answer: 20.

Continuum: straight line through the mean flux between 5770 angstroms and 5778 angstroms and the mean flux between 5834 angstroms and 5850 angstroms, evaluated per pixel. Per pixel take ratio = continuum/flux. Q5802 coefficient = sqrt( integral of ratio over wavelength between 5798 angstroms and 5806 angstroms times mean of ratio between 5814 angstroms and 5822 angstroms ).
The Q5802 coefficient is 2.68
